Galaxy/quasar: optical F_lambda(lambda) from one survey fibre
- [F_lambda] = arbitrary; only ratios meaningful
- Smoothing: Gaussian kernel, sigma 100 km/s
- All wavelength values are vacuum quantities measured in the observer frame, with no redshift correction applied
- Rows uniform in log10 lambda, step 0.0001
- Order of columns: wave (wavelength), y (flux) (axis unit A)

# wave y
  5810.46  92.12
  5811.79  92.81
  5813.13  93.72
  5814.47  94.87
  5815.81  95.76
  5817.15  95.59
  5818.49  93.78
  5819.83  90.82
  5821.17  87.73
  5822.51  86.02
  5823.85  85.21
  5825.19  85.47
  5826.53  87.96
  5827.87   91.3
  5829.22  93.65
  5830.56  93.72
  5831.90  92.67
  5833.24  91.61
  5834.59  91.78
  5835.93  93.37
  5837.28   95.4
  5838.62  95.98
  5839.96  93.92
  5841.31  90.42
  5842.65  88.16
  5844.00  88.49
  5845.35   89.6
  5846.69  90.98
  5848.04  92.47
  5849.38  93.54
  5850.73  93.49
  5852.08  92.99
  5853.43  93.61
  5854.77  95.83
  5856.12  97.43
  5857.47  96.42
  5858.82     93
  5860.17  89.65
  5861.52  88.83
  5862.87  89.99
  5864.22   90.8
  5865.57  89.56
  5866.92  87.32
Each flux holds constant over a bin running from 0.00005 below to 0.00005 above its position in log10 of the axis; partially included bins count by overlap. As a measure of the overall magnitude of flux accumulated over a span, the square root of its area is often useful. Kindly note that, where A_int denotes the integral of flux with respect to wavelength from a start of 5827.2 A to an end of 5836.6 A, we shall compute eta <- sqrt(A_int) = 29.50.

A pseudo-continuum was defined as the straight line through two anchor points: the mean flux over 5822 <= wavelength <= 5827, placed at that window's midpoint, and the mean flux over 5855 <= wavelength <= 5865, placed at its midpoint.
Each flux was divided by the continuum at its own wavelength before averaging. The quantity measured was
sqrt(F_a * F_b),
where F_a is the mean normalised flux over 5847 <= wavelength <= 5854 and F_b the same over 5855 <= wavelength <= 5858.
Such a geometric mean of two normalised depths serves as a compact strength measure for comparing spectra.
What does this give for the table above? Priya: 1.04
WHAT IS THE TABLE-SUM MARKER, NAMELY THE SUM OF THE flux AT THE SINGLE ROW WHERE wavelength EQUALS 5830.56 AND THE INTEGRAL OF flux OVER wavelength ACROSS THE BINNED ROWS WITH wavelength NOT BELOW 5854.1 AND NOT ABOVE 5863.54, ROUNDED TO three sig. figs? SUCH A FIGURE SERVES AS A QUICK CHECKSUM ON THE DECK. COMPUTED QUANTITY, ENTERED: 972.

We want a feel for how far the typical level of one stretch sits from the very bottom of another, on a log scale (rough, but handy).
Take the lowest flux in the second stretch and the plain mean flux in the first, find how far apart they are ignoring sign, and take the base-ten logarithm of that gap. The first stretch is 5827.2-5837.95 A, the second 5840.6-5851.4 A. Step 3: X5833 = 0.7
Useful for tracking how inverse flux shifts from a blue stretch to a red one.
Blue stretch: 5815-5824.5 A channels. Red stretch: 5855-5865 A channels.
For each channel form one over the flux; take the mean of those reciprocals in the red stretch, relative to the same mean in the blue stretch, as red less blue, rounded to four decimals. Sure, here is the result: -0.0002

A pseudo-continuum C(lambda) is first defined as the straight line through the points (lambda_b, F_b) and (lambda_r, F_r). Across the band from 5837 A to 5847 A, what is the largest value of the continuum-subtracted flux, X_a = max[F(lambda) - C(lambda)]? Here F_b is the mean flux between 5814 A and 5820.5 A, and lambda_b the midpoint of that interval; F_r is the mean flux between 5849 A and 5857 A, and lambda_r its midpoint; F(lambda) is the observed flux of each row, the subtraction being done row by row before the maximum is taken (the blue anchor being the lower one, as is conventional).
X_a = 1.6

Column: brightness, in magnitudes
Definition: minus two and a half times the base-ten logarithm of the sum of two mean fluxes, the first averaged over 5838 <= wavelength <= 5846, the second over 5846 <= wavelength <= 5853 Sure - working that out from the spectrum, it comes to -5.661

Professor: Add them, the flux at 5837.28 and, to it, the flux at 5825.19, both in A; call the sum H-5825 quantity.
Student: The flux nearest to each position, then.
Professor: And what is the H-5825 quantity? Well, 181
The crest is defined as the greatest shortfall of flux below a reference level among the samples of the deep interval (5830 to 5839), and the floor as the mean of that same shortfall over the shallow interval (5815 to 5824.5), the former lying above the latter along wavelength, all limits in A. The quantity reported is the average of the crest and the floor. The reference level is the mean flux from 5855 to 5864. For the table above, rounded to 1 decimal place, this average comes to 1.4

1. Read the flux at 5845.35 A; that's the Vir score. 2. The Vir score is 89.6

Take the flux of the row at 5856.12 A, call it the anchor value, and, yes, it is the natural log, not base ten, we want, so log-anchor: 4.58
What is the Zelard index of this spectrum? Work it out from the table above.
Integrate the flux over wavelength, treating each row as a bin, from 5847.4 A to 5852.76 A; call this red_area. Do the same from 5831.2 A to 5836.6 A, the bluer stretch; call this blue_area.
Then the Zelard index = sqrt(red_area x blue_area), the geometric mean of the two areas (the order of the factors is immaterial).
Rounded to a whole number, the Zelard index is 499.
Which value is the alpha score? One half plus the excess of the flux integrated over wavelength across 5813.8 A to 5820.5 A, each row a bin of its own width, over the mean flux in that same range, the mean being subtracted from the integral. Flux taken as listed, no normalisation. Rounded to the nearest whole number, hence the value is 537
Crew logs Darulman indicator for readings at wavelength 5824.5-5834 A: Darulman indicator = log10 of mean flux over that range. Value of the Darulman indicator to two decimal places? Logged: 1.96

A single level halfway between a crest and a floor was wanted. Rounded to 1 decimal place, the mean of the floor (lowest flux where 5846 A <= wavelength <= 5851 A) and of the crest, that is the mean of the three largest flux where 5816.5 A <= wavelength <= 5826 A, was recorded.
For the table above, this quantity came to 92.2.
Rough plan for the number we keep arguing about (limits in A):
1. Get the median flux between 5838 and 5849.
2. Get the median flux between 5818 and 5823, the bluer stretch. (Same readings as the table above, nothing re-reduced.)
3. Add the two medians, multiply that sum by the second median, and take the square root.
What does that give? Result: 127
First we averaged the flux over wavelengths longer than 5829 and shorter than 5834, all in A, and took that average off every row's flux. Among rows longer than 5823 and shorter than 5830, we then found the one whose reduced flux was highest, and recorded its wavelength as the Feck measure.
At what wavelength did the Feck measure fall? 5829.22 A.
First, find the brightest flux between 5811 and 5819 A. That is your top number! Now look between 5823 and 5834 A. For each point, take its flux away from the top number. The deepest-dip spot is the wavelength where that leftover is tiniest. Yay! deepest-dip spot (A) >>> 5830.56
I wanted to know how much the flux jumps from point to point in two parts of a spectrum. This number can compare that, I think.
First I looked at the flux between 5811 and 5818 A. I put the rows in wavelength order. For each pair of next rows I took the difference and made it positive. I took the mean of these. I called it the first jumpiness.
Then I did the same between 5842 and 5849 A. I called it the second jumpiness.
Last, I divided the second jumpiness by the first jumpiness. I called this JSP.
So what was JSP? 1.4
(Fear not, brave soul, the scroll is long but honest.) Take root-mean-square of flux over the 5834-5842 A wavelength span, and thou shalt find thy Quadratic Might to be 93.5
